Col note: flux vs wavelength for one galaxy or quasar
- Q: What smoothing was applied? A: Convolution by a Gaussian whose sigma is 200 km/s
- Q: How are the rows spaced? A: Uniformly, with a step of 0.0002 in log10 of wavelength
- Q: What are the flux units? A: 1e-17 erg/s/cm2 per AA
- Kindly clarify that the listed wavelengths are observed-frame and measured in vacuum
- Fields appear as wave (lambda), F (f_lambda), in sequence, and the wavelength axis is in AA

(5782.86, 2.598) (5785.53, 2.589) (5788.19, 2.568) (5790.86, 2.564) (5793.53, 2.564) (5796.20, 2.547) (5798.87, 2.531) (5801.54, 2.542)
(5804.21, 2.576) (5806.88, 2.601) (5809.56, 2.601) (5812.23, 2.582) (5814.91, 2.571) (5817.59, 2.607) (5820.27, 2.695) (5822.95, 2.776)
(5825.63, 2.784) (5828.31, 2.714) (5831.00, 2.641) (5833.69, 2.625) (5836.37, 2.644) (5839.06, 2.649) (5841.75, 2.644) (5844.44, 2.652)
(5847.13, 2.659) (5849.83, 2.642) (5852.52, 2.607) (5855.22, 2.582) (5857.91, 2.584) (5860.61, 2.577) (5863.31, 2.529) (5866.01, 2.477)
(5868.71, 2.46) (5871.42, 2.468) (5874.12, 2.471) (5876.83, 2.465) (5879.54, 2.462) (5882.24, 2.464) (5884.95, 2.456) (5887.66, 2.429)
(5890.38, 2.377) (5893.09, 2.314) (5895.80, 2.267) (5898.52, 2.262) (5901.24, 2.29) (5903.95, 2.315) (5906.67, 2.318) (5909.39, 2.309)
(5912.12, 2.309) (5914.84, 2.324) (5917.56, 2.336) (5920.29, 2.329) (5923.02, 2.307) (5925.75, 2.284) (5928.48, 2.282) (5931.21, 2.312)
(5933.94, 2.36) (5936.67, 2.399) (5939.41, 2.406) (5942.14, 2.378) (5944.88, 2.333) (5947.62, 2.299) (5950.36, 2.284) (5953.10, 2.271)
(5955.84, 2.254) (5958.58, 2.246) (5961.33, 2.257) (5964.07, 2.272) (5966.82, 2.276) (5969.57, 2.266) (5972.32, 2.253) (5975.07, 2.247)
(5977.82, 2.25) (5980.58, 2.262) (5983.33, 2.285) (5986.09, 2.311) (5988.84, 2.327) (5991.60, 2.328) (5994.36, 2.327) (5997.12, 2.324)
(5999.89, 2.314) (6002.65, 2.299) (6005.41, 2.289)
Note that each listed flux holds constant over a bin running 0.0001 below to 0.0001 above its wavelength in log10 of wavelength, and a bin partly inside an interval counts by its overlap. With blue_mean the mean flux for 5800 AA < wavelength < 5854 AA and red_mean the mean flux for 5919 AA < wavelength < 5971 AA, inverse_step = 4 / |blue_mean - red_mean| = 12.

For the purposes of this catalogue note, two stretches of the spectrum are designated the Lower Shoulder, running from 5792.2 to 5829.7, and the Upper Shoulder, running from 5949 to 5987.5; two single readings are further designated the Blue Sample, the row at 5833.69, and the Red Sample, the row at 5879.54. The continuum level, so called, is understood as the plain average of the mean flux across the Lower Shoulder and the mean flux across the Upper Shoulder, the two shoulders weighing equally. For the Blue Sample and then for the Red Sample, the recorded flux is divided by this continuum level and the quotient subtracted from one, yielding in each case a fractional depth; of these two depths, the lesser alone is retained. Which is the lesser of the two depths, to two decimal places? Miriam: -0.07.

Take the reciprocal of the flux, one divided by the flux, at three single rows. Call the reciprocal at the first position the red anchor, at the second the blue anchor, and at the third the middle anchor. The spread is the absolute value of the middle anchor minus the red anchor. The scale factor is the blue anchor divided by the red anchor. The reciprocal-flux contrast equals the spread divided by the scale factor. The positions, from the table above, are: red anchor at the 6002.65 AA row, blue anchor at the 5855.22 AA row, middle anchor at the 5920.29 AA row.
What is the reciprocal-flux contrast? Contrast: 0.0063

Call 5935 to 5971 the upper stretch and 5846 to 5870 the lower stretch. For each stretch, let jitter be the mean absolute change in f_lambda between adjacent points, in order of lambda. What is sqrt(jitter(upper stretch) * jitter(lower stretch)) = 0.0209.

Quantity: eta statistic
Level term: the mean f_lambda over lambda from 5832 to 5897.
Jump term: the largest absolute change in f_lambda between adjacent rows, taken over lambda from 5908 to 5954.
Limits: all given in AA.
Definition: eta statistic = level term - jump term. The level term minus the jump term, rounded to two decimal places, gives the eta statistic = 2.47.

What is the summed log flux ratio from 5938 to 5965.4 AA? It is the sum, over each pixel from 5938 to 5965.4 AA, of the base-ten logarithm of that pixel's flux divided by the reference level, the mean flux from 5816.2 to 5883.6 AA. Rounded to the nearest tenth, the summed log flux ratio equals -0.5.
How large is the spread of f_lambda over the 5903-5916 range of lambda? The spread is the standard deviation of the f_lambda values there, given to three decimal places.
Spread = 0.006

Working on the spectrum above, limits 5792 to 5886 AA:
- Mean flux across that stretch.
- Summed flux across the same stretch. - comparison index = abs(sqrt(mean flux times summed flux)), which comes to 15.3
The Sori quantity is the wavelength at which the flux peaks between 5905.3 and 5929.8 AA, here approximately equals 5917.56 AA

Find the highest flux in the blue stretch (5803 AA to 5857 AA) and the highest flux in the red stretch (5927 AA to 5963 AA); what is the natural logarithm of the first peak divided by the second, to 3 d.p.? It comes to 0.146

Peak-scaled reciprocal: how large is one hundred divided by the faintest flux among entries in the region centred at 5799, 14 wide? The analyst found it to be 40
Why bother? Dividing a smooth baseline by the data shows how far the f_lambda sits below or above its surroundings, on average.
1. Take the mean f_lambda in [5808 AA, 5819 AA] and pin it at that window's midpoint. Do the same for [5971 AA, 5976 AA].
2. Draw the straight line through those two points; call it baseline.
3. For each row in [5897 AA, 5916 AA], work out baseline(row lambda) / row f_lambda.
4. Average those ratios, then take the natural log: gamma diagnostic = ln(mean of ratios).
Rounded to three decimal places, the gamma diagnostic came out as 0.038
